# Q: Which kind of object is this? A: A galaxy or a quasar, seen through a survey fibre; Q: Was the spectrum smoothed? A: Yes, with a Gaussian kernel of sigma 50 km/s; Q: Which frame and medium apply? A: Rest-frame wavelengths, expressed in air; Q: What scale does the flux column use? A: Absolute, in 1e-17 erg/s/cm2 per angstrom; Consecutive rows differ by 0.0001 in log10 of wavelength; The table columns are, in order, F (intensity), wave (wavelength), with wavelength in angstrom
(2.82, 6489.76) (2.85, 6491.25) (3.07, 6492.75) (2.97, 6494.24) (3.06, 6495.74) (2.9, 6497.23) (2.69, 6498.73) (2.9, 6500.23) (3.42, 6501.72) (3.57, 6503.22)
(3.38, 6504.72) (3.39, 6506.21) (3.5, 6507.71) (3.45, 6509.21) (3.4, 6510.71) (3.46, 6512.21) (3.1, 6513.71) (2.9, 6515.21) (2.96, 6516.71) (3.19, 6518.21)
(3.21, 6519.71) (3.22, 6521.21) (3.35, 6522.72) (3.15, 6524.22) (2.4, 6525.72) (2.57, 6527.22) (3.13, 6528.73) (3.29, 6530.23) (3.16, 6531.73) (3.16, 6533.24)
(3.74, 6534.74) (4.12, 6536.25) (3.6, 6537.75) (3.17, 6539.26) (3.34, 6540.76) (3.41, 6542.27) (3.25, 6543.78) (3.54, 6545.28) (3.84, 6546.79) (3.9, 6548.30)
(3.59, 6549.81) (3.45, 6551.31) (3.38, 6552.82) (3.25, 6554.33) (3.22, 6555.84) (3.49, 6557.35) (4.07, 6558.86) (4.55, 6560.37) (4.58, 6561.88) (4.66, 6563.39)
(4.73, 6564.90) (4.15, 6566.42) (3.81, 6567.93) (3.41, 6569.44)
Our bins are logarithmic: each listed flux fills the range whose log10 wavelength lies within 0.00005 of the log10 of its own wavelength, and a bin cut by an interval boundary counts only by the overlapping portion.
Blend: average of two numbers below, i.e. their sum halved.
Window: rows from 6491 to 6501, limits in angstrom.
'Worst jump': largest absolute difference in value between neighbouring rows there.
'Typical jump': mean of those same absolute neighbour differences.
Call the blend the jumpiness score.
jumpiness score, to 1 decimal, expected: 0.2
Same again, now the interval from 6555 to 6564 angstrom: 0.4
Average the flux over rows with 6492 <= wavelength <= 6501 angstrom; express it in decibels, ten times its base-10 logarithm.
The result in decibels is 4.7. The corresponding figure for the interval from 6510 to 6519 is 5.0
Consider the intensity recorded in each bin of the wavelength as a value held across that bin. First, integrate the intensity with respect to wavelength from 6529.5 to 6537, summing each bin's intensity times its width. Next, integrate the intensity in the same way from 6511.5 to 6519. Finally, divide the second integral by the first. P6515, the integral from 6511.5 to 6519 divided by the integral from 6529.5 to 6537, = 0.89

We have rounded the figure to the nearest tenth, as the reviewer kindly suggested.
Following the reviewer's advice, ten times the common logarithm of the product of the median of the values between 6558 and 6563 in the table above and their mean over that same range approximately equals 13.0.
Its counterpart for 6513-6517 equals 9.5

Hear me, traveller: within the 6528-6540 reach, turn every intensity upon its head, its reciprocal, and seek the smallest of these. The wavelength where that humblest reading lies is 6536.25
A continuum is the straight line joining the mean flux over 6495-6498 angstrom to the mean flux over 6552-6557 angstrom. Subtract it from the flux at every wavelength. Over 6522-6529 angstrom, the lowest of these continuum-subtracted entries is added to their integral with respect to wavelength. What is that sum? -2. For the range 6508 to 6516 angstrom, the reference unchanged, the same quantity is 1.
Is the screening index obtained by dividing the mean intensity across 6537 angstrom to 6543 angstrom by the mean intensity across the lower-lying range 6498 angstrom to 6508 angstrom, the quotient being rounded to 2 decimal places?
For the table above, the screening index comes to 1.04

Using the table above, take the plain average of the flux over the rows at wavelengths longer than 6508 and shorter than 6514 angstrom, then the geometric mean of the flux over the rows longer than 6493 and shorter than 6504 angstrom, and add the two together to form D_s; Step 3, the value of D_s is 6.4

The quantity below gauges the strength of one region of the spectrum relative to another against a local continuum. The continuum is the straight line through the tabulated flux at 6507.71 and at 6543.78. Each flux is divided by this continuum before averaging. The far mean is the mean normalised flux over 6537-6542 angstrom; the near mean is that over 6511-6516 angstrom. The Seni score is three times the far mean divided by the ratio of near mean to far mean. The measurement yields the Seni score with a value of 3.5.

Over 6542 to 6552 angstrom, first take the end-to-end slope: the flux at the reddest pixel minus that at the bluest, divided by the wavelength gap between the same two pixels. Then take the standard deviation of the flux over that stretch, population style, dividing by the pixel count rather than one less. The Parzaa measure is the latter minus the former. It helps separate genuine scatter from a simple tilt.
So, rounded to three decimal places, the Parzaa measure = 0.211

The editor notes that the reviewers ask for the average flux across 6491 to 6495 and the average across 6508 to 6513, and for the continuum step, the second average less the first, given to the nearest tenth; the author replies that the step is 0.5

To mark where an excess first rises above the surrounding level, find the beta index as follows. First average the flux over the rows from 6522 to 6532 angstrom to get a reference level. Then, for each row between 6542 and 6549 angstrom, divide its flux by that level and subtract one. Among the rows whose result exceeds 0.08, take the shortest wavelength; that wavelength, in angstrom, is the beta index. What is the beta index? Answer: 6542.27 angstrom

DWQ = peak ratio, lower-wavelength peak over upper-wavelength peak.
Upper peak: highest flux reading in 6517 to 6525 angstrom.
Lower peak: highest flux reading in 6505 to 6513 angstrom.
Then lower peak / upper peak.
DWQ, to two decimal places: 1.04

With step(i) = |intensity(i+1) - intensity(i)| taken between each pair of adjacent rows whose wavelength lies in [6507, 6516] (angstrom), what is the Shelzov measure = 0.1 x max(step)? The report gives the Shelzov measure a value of 0.036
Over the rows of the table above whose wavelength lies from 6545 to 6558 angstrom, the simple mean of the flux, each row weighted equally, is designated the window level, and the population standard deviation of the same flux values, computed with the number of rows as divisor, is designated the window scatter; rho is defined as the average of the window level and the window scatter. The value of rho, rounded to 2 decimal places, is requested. 1.87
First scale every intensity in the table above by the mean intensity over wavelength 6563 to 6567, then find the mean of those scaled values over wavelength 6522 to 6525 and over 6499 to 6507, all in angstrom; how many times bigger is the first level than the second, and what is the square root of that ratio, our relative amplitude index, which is 0.99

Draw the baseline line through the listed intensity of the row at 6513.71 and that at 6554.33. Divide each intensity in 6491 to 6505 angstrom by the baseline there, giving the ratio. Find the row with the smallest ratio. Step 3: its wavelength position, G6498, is 6498.73 angstrom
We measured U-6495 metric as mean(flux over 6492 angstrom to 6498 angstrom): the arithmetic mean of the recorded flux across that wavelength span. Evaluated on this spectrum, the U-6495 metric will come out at 3.00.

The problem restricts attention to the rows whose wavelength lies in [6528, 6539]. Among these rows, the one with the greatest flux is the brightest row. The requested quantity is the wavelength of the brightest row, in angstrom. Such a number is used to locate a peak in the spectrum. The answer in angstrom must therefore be 6536.25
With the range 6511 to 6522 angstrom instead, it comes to 6512.21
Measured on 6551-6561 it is 6560.37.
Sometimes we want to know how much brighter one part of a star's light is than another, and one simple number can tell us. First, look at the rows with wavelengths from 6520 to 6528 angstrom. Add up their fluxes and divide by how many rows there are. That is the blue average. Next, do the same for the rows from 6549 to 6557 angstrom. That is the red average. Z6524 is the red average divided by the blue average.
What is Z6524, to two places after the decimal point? 1.15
